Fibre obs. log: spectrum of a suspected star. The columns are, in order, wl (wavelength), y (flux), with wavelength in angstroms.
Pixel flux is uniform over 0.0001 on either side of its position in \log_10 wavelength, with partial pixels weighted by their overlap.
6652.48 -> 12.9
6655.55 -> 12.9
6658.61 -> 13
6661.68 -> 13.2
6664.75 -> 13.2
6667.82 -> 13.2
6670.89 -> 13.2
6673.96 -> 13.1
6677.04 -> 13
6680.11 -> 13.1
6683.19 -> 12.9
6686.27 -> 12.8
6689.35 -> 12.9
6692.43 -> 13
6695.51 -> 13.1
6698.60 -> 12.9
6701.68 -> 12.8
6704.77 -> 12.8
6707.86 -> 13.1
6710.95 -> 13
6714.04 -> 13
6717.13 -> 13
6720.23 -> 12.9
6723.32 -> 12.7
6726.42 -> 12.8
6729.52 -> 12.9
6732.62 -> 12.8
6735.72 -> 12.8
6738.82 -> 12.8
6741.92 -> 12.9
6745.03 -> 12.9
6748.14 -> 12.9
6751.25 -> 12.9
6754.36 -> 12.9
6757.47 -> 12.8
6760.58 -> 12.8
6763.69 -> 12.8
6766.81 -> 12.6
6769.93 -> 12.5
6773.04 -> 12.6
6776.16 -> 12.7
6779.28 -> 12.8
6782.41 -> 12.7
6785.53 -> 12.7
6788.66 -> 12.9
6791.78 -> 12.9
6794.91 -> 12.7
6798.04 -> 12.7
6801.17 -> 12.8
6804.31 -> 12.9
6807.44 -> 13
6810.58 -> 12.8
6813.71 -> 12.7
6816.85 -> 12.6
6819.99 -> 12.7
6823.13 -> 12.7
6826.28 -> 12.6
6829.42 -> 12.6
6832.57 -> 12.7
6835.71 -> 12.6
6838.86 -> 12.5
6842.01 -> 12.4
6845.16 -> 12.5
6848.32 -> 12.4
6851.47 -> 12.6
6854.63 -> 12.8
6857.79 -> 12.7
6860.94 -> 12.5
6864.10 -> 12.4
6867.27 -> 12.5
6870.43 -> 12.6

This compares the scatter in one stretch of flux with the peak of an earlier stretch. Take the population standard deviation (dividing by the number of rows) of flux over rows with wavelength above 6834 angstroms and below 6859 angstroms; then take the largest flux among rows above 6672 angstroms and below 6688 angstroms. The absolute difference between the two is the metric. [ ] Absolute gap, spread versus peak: 12.97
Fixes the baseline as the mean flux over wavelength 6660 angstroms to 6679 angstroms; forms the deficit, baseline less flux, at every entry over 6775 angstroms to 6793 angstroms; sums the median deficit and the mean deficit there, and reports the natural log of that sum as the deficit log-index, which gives -0.27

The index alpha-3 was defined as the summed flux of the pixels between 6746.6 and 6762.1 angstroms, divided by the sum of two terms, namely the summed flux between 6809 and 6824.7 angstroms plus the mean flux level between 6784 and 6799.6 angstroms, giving 0.843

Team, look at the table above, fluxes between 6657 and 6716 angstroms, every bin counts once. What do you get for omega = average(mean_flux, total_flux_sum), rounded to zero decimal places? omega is 130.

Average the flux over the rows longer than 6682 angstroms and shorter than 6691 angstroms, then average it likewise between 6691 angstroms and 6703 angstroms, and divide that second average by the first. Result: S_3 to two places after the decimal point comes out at 1.01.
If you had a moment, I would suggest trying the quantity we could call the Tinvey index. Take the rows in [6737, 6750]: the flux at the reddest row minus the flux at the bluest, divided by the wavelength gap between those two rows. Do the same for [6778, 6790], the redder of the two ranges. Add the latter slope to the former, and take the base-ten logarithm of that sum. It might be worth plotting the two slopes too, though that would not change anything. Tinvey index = -1.7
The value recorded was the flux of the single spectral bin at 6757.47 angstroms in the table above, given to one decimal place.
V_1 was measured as 12.8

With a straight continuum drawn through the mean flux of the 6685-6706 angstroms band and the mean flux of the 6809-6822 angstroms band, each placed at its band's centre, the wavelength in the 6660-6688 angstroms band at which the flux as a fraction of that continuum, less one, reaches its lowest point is 6686.27 angstroms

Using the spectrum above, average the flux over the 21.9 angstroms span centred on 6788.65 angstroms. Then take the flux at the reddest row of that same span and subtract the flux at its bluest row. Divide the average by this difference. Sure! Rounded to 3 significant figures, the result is -128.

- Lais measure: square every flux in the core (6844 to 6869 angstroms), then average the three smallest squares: 155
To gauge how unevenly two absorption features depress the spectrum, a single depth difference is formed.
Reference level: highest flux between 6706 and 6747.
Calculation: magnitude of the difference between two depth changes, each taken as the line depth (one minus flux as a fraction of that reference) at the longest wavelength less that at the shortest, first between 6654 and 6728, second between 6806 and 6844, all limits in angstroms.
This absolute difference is 0.038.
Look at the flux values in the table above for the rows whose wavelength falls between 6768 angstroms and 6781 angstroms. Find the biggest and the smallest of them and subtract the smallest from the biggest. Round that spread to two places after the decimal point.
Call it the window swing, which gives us 0.30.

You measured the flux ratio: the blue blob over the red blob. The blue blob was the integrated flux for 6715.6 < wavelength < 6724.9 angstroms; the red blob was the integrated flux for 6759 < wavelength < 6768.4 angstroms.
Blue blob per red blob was 1.00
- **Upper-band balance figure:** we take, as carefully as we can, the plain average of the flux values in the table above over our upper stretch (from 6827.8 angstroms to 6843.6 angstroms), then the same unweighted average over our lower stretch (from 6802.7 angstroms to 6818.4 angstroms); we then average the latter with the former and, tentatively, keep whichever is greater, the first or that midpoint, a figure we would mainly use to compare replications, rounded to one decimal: 12.7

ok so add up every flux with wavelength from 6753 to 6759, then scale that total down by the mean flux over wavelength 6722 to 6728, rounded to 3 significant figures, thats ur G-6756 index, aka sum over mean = 2.02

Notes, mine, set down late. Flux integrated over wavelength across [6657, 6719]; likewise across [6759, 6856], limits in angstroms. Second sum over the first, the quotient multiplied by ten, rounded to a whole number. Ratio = 15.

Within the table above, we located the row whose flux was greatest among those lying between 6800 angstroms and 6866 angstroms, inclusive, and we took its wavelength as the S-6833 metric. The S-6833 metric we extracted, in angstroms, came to 6807.44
